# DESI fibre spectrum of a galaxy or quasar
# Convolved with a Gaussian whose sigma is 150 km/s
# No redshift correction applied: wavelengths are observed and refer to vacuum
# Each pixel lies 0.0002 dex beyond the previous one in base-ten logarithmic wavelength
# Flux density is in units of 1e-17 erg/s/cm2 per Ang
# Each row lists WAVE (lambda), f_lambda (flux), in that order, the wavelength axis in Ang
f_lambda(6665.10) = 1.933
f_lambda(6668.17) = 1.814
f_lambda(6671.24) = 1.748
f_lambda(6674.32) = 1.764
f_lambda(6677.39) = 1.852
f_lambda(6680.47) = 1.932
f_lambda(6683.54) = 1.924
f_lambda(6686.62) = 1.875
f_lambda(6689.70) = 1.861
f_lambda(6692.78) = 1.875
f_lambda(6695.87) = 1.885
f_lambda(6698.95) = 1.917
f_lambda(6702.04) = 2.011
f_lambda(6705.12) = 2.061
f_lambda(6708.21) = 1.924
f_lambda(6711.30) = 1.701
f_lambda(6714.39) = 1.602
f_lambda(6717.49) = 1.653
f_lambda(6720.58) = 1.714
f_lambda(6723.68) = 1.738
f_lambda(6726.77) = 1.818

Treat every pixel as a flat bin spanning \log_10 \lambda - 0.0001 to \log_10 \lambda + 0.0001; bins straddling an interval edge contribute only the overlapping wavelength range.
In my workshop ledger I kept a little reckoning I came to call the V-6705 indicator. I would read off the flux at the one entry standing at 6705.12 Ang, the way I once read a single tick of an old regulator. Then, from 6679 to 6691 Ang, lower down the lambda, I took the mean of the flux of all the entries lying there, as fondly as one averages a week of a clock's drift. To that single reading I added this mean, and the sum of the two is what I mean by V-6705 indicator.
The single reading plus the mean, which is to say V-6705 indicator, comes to 3.96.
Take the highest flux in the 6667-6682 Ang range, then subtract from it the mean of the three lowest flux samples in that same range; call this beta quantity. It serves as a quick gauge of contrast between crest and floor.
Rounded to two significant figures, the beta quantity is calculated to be 0.16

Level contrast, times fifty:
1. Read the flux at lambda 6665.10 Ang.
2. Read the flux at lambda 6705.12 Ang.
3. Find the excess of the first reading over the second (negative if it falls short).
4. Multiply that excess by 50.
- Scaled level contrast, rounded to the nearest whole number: -6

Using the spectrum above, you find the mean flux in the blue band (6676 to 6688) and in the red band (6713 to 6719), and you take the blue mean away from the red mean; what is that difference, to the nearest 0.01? -0.27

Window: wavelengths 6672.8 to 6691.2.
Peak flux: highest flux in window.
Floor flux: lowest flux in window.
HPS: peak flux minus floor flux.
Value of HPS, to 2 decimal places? 0.17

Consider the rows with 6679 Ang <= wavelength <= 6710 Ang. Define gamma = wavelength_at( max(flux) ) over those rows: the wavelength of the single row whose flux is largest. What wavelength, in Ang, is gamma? 6705.12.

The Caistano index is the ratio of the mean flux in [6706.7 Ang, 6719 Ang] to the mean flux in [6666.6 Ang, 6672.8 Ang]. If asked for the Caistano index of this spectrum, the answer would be 0.97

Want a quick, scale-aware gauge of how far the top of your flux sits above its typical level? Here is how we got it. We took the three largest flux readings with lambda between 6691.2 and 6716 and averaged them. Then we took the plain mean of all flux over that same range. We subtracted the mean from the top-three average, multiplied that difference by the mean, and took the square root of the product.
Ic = 0.49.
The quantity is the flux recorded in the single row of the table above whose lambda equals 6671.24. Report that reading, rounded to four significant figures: 1.748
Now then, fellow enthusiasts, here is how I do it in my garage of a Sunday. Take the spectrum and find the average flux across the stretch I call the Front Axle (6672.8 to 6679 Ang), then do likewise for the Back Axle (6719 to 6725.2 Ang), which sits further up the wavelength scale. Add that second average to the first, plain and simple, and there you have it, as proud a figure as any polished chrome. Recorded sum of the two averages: 3.5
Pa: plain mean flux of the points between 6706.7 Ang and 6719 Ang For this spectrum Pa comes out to 1.72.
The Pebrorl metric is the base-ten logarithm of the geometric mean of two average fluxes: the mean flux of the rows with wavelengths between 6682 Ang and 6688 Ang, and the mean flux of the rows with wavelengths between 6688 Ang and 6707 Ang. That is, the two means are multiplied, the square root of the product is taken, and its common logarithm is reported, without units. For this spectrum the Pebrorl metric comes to 0.283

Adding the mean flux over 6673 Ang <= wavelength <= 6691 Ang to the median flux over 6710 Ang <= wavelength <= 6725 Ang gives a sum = 3.57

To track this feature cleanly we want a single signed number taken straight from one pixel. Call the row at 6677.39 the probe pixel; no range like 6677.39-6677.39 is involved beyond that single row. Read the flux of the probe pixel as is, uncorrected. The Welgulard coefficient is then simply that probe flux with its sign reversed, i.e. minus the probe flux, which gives -1.85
